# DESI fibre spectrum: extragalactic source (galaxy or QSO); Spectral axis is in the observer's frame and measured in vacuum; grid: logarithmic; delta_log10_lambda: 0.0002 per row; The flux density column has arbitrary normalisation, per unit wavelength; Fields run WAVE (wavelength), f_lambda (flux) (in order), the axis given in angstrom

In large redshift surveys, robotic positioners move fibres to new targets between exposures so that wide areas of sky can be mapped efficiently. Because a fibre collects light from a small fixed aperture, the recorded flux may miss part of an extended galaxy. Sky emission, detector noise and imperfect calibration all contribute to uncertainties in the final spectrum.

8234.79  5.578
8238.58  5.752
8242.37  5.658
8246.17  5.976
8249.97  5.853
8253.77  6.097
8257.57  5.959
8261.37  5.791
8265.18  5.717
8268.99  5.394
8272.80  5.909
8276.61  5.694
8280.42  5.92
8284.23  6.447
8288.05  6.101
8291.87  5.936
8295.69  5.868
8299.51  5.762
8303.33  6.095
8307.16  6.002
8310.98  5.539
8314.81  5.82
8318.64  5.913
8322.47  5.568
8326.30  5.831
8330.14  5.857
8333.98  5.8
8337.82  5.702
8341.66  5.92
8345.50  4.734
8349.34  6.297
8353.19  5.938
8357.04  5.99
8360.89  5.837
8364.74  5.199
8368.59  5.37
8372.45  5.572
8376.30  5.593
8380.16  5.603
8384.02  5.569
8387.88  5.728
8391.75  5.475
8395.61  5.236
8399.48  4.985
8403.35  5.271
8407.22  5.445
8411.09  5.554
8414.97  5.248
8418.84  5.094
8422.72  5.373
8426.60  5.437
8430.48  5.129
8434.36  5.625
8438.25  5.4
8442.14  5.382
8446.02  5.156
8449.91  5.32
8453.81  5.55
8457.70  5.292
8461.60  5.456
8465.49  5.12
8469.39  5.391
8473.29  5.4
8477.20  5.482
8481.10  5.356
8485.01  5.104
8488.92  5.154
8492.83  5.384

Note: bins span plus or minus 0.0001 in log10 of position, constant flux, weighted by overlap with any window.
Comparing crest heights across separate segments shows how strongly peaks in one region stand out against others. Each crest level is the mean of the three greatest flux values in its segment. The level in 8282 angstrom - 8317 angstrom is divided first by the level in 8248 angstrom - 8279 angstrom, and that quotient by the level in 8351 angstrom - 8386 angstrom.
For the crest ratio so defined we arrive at 0.175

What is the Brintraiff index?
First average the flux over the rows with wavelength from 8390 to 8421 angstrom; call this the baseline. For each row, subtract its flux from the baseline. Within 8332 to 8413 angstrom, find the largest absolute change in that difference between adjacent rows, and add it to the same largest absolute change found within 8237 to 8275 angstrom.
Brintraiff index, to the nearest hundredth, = 2.08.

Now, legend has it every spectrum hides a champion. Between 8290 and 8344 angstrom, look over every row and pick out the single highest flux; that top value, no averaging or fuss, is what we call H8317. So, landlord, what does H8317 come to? 6.095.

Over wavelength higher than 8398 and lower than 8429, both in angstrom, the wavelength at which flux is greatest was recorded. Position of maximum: 8411.09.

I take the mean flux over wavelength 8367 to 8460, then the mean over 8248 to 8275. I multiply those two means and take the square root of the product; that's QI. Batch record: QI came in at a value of 5.60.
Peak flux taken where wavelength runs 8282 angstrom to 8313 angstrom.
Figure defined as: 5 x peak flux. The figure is 32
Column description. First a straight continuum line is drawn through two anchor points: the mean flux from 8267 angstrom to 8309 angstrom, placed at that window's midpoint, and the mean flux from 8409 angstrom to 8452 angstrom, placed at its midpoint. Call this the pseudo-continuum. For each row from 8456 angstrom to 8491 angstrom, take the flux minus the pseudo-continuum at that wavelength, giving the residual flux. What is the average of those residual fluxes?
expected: 0.14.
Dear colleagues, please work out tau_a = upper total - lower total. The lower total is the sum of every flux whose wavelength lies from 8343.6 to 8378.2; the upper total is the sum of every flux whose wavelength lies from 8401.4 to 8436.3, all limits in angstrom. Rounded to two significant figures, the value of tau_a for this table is -2.4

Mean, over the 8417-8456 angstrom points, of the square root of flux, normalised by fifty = 0.0462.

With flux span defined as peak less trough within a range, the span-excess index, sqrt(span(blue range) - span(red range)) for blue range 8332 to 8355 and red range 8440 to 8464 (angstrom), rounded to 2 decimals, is 1.08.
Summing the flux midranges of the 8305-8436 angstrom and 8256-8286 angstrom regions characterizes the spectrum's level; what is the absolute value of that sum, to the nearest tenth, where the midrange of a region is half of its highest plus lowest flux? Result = 11.4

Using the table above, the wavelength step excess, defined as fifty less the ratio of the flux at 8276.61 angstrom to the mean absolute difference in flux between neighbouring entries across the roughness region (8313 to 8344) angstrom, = 14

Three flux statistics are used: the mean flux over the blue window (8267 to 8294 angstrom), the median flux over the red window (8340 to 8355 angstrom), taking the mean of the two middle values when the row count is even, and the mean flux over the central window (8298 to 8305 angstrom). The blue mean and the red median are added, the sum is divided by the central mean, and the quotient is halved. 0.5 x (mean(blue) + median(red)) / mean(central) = 1.00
